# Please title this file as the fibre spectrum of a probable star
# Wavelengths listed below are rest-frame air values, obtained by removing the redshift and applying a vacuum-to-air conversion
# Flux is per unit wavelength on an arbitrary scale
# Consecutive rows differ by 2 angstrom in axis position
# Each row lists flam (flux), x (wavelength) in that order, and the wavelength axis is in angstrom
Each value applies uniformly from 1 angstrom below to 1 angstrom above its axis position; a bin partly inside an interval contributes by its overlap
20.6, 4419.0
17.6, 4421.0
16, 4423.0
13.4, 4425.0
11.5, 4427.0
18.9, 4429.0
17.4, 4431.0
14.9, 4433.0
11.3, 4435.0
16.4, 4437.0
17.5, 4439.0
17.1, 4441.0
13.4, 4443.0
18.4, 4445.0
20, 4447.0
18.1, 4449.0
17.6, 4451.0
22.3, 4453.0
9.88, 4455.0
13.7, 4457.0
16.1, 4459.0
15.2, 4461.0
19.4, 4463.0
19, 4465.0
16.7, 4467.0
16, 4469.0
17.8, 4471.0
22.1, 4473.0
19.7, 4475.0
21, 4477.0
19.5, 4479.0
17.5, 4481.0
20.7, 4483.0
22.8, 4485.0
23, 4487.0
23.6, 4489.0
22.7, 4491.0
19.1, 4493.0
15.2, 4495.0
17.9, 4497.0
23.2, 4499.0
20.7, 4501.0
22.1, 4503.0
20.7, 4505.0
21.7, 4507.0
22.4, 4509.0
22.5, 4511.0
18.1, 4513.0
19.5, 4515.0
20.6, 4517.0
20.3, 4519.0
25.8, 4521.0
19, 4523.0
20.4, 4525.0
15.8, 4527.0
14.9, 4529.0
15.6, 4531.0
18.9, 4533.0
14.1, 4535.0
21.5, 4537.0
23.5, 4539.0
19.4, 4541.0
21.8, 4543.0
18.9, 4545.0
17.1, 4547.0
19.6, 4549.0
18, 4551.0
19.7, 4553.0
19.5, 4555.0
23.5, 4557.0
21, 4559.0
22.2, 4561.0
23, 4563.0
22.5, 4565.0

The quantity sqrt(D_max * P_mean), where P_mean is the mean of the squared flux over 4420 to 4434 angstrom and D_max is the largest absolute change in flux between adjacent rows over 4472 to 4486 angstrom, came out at 28.4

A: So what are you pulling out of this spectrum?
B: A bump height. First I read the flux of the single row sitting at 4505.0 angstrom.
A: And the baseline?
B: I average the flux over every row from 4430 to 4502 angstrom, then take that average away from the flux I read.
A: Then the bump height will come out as 2.5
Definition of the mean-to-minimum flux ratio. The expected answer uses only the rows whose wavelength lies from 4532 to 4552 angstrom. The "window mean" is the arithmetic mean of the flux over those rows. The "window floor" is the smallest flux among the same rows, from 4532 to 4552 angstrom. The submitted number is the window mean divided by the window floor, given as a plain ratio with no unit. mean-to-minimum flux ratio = 1.37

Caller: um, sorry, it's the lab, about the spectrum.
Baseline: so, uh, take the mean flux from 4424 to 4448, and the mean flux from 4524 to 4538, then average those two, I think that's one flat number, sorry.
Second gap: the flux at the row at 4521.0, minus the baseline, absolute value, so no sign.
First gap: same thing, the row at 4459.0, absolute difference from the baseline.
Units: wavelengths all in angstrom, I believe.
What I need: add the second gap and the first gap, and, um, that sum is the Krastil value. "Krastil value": 9.7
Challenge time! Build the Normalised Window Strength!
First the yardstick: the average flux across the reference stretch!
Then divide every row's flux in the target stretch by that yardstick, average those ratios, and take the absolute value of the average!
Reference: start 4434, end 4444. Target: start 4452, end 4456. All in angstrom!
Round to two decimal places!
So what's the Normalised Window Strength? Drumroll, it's 1.06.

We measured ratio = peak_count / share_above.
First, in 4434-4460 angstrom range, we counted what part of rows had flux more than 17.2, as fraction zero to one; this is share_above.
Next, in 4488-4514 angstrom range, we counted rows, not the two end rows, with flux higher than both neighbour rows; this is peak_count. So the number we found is 6.50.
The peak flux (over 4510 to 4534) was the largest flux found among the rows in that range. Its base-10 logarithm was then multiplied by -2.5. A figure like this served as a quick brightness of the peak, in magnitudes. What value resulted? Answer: -3.53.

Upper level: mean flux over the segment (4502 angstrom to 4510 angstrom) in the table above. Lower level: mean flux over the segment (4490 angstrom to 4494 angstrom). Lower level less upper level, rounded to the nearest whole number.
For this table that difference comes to -1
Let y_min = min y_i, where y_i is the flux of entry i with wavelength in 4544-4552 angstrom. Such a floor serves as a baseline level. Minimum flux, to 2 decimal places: 17.10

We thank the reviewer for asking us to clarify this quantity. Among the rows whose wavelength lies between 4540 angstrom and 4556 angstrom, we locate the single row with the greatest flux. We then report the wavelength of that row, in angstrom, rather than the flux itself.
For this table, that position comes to 4543.0 angstrom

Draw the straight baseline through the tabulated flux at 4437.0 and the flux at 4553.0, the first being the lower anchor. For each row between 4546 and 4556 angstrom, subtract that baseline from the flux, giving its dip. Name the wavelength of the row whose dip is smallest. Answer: 4547.0 angstrom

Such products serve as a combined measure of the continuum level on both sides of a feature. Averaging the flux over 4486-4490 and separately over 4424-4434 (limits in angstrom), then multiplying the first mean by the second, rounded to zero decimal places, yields 355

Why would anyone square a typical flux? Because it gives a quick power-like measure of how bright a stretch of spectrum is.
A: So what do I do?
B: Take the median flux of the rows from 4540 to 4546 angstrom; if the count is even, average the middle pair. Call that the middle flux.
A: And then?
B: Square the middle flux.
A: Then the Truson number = 376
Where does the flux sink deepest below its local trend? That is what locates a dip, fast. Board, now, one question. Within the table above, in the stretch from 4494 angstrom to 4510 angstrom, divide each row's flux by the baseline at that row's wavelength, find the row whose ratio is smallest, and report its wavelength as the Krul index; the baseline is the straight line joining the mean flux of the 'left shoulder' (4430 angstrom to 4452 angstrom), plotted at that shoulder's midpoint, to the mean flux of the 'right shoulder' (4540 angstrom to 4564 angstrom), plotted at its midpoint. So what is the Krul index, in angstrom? 4495.0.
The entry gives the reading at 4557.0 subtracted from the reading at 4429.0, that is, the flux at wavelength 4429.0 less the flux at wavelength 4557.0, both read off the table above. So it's -4.6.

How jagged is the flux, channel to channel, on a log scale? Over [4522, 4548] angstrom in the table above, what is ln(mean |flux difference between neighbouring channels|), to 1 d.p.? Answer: 1.1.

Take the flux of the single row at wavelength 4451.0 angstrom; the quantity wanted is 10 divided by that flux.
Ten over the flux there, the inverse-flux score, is 0.57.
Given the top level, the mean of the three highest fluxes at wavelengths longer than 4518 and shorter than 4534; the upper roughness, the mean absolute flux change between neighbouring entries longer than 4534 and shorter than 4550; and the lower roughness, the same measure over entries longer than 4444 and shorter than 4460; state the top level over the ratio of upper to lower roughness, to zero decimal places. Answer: 26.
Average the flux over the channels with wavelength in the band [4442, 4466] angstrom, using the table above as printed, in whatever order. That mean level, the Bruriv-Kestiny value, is 16.9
